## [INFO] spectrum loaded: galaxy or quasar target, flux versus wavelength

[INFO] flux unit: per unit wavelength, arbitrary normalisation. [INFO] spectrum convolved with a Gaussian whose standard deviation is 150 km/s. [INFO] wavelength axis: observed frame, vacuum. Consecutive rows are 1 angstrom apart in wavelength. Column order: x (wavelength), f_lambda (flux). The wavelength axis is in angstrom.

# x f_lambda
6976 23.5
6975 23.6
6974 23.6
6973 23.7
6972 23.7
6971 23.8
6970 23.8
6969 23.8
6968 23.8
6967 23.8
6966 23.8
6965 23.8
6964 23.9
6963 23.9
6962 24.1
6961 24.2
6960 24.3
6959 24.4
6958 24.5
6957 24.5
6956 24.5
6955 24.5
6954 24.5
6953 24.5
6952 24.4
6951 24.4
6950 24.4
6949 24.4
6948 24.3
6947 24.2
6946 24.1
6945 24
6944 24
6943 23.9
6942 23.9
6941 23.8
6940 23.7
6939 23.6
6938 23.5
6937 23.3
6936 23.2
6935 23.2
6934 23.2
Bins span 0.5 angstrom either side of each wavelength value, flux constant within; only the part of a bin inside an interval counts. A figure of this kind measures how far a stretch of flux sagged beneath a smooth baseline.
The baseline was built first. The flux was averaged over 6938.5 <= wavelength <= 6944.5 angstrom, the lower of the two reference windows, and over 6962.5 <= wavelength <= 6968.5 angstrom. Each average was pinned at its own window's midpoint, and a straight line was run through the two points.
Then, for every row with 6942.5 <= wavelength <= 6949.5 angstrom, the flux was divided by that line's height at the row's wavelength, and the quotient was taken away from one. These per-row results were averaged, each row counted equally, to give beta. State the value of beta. -0.013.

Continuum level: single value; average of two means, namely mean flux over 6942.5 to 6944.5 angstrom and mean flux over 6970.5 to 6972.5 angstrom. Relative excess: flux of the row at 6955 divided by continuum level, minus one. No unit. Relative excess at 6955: 0.027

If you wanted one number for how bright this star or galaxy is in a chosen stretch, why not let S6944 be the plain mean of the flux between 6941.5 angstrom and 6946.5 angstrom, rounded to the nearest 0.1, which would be 24.0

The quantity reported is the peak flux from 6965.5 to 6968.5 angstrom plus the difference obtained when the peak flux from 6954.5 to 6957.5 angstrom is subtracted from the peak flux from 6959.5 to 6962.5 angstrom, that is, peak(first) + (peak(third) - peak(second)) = 23.6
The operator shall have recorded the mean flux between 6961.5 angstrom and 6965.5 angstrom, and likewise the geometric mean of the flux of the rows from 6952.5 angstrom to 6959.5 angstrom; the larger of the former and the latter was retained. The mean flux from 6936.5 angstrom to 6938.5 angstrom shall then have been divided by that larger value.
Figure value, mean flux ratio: 0.96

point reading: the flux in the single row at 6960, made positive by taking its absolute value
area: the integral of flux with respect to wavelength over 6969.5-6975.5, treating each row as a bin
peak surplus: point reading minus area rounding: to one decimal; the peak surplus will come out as -117.9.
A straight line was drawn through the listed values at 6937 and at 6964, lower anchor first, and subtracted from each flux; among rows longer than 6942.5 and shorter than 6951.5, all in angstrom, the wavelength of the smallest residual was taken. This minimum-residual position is 6943 angstrom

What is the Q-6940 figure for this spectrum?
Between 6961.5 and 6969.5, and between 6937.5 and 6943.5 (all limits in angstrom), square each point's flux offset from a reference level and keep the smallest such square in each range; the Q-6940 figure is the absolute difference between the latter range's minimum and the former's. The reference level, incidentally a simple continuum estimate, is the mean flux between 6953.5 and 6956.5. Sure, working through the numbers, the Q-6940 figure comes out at 0.20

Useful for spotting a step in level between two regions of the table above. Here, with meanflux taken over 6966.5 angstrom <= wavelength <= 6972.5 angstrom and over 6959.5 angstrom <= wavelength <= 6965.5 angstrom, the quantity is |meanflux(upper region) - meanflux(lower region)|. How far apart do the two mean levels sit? 0.25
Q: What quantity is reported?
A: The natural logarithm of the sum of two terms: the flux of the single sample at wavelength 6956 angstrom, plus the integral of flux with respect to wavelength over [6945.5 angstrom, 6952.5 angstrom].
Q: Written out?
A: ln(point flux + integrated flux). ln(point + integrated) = 5.27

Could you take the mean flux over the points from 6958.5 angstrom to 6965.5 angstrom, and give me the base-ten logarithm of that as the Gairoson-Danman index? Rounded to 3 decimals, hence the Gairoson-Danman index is 1.382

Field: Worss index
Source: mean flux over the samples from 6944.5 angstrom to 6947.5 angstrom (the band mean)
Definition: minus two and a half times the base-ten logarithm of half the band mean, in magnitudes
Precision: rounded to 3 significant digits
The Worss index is -2.70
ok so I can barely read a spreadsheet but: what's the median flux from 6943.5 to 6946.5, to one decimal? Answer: 24.0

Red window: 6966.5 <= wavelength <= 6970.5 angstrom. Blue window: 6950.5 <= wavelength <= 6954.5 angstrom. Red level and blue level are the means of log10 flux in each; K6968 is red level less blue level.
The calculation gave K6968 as -0.0117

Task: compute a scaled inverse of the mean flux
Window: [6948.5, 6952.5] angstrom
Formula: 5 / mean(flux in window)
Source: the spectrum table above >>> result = 0.205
